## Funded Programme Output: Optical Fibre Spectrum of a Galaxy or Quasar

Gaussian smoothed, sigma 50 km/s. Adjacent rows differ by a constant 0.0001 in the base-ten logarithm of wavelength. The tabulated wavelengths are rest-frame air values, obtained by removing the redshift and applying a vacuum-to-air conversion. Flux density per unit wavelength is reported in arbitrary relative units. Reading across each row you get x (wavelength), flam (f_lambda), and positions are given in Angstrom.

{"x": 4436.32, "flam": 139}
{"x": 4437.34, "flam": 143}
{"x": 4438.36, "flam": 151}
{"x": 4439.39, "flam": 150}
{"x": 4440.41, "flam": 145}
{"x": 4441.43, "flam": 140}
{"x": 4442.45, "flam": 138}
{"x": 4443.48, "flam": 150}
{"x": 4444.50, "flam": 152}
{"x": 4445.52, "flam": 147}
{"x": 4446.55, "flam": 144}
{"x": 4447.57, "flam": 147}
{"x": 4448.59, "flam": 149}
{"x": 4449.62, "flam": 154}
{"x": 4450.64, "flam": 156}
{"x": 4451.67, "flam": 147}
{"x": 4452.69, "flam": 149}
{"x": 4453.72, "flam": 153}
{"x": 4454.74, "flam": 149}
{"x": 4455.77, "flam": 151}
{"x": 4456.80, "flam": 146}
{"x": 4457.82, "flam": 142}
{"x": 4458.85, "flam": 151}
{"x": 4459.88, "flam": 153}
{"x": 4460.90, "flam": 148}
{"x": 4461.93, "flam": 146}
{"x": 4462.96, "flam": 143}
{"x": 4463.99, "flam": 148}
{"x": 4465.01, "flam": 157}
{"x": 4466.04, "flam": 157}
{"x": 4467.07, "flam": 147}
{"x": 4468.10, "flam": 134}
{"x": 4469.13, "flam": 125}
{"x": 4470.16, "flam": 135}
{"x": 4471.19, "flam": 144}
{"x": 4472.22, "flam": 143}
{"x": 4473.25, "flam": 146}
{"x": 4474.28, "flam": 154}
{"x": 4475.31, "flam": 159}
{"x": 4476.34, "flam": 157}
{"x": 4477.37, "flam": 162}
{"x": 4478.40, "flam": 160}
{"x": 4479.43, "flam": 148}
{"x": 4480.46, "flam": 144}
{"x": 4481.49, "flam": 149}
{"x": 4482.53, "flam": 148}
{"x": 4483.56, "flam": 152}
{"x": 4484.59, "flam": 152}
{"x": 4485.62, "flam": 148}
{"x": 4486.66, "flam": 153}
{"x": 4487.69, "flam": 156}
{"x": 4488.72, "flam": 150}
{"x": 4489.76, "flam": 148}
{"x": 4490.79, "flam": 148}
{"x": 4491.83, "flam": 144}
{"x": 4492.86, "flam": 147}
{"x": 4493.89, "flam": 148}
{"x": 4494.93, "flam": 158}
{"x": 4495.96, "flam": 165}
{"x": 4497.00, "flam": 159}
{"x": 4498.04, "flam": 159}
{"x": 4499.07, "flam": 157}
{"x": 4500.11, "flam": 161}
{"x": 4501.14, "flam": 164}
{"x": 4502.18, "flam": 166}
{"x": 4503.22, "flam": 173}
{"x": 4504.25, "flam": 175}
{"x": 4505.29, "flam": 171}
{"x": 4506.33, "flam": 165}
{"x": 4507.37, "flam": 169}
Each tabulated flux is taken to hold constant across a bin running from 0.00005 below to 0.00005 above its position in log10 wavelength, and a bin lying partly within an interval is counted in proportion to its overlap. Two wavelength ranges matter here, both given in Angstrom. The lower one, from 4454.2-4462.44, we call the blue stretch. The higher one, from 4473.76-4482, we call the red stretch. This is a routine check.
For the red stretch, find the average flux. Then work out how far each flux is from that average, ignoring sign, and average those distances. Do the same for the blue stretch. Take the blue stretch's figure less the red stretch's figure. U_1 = -3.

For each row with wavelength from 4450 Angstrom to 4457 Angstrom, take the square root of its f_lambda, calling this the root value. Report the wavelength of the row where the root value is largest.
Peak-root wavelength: 4450.64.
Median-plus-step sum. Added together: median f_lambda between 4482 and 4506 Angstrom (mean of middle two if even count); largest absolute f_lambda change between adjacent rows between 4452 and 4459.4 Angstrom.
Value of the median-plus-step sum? 165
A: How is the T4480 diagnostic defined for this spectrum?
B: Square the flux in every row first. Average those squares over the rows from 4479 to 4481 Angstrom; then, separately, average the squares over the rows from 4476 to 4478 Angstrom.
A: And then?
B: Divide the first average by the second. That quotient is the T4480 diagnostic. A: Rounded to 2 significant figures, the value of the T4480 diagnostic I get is 0.84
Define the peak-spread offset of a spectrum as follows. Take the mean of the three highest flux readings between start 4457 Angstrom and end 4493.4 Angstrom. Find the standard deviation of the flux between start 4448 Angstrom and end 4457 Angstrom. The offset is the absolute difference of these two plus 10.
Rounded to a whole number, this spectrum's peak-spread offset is 167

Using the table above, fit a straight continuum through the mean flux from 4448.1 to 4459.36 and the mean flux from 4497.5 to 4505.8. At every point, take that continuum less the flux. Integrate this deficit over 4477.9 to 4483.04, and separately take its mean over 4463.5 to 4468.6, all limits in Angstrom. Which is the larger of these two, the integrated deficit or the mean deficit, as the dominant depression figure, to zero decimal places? 46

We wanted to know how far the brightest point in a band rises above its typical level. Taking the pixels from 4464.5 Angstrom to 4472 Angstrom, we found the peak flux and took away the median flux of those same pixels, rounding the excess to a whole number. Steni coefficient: 13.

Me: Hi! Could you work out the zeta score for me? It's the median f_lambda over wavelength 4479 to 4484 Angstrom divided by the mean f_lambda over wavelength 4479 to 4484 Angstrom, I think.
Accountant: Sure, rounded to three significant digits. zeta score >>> 0.999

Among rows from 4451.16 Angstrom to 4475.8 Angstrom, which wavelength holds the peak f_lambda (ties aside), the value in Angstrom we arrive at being 4475.31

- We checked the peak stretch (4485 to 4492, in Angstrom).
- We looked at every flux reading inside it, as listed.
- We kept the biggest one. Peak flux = 156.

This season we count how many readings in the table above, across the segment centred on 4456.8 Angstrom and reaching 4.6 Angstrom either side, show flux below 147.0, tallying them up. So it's 2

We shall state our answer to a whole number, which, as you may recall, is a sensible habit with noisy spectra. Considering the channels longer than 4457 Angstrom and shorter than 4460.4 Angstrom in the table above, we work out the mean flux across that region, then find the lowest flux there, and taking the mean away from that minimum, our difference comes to -7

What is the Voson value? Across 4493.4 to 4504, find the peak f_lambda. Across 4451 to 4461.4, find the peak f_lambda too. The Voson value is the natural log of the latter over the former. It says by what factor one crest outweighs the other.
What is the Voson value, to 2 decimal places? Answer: -0.12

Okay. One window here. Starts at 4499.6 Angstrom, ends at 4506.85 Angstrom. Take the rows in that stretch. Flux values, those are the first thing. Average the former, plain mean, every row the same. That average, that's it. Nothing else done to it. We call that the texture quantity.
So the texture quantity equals 168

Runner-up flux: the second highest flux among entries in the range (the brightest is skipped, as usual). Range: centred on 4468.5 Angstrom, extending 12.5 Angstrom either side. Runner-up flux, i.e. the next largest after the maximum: 160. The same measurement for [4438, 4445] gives 151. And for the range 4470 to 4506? 173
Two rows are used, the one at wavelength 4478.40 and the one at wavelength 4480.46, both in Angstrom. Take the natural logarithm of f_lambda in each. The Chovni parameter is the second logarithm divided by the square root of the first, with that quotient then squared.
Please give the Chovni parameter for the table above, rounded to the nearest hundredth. 4.87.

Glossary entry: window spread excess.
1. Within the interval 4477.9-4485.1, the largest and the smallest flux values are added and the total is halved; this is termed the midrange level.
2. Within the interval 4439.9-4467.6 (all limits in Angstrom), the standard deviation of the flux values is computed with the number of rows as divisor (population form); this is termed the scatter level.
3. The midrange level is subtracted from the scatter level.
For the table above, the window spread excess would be -147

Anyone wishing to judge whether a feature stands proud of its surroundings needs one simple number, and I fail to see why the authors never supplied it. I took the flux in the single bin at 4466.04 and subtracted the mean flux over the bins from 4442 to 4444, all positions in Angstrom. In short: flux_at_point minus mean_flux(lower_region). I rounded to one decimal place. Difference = 13.0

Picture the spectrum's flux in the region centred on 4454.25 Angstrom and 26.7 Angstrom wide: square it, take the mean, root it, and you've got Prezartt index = 149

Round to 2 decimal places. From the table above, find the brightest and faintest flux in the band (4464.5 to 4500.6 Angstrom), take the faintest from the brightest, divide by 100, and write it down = 0.40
